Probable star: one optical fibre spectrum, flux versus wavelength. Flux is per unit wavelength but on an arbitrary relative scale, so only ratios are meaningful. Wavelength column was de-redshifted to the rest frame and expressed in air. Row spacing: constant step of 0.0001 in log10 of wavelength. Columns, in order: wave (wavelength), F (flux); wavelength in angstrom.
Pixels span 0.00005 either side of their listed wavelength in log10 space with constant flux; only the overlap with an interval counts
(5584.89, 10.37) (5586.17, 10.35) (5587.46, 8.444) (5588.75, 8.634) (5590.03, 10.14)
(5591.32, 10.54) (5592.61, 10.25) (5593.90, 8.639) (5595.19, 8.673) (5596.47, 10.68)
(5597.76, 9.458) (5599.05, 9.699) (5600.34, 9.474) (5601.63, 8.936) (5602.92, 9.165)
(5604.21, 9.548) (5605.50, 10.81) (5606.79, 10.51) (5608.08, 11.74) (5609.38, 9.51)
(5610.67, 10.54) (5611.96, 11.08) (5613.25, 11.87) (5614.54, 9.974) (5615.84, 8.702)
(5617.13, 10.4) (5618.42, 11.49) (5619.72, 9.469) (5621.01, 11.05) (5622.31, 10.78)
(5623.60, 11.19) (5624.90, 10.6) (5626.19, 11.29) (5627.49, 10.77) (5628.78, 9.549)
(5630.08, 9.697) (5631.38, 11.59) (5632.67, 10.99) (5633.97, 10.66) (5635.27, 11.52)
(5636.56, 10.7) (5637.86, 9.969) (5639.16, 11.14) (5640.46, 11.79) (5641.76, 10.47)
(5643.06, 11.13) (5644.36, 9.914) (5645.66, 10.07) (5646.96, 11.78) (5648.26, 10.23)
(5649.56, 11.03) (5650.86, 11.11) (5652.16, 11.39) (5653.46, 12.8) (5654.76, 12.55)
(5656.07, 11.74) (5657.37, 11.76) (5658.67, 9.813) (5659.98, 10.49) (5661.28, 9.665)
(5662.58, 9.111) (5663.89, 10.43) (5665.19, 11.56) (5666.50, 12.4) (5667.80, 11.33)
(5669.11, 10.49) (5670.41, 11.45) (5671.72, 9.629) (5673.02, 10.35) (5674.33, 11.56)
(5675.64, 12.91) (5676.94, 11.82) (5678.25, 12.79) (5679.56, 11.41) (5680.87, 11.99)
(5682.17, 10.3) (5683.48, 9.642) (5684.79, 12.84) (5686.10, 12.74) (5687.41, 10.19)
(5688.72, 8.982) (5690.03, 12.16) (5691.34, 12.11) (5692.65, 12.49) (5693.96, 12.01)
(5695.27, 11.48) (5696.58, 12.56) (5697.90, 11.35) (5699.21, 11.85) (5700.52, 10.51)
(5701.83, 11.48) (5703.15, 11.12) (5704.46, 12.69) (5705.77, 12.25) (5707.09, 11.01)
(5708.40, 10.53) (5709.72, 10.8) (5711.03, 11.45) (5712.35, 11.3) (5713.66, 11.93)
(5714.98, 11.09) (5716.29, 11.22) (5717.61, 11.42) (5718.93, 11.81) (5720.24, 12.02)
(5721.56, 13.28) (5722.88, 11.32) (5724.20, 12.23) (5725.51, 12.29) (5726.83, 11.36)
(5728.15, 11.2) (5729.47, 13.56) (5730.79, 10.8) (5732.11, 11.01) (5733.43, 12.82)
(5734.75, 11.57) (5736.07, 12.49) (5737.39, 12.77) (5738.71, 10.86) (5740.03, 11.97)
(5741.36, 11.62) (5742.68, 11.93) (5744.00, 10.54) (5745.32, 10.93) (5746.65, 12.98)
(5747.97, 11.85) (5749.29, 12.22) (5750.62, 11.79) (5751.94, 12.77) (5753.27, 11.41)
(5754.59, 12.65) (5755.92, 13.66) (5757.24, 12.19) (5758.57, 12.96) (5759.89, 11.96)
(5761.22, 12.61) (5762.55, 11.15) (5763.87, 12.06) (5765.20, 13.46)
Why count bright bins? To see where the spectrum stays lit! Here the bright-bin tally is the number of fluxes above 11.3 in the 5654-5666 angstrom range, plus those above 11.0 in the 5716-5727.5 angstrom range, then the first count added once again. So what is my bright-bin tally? 17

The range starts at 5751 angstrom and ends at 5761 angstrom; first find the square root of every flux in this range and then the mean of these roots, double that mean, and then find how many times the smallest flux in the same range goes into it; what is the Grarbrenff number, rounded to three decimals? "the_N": 0.620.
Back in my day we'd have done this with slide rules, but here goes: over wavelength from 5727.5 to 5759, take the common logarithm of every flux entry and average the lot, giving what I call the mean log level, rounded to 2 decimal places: 1.08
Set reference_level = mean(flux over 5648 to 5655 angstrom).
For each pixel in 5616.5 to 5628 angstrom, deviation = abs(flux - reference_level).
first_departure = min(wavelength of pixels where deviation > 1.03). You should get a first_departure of 5617.13 angstrom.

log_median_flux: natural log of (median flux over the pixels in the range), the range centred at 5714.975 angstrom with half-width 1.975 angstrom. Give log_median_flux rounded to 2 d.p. 2.42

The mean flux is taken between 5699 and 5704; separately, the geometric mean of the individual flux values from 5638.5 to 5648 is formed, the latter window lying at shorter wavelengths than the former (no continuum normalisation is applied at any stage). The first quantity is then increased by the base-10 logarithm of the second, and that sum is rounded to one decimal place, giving 12.3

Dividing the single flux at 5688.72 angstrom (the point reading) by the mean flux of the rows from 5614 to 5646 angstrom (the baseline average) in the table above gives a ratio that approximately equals 0.85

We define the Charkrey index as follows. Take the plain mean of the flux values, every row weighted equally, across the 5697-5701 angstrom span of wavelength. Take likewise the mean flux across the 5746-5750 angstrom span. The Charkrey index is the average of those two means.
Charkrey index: 11.8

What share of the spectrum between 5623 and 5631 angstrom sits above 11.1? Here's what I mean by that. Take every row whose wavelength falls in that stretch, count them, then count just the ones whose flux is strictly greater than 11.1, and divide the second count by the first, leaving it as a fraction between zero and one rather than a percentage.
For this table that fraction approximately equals 0.3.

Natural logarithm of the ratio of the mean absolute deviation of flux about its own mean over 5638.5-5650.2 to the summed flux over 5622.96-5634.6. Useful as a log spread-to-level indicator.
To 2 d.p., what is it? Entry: -5.09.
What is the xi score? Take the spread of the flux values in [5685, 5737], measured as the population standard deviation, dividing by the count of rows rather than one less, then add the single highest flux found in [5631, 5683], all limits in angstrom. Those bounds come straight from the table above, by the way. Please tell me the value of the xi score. 13.8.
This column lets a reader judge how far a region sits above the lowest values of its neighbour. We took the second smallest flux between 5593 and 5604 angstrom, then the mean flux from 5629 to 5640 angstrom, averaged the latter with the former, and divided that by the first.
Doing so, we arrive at 1.12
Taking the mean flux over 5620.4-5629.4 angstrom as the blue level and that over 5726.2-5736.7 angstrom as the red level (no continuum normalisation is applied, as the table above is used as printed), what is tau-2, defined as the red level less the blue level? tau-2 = 1.1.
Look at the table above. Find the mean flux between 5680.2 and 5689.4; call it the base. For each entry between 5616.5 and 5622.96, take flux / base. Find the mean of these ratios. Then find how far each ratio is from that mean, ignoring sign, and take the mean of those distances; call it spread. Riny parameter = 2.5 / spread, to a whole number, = 49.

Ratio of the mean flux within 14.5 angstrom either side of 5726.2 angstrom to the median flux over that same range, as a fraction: 1.01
